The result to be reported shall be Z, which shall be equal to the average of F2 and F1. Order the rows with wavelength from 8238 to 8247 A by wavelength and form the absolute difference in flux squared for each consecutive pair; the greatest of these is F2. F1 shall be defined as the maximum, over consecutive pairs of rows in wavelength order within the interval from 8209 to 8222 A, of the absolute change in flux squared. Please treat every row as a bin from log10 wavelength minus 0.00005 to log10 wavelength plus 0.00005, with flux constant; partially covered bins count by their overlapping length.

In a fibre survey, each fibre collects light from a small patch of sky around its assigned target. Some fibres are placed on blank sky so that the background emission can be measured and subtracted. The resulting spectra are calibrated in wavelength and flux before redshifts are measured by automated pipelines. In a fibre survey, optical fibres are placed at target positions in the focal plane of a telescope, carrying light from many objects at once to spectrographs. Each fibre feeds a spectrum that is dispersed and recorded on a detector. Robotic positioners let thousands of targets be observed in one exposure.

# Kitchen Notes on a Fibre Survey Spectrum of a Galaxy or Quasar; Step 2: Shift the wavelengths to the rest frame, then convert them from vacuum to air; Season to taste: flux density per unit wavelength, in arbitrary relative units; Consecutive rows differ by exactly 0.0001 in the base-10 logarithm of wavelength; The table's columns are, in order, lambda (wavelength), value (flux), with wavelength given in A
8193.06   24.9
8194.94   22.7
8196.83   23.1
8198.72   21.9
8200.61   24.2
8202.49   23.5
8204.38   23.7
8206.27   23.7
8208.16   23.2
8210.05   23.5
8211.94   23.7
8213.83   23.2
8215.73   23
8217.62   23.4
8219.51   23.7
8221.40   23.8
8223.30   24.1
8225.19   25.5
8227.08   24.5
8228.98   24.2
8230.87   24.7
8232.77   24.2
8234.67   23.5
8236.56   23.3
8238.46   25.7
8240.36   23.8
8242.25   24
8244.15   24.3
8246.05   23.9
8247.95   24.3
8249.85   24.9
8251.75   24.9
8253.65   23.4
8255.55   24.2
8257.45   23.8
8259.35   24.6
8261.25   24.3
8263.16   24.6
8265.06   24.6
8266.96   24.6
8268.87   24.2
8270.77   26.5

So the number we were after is 59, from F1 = 23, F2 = 94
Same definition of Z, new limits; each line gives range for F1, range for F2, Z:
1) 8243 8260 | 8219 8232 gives 71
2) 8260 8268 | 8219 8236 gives 42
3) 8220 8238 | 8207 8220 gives 46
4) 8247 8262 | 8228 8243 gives 95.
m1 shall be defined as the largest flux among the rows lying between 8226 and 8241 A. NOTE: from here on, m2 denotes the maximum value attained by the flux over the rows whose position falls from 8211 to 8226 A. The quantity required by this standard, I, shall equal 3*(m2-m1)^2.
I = 0.1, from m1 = 25.7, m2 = 25.5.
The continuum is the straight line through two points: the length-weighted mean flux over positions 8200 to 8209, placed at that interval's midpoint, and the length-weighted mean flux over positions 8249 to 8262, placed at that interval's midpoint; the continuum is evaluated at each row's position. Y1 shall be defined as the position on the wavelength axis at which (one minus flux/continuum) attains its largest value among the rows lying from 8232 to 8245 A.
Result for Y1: 8236.56 A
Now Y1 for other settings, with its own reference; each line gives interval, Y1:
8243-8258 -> 8253.65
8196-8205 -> 8198.72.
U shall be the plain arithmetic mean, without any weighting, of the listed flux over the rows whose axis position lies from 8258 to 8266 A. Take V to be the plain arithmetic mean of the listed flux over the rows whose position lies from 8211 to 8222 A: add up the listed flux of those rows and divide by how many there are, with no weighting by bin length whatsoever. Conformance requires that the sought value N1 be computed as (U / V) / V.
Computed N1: 0.0445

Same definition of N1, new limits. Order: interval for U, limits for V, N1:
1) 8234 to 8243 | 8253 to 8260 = 0.0418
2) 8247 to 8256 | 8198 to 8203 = 0.0452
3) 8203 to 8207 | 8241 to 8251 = 0.0402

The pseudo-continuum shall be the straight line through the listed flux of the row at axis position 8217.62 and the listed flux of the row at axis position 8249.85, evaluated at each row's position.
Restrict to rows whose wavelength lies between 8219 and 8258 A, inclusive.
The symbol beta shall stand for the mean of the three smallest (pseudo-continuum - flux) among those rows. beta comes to -1.3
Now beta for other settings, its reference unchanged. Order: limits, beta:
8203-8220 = -0.8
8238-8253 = -0.4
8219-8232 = -1.0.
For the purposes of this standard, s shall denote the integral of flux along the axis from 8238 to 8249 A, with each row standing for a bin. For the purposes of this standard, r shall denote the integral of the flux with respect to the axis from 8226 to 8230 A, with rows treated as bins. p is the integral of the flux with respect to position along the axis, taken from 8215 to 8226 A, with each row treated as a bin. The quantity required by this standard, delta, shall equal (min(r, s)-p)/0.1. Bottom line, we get -1655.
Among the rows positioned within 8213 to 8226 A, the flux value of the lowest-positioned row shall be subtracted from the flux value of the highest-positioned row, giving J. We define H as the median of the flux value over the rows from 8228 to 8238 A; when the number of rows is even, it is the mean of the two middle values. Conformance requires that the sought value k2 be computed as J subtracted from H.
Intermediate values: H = 24.2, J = 2.3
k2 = 21.9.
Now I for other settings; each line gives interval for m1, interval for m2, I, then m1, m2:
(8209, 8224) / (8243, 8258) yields 1.9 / 24.1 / 24.9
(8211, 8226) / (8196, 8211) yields 5.1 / 25.5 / 24.2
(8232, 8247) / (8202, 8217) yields 12.0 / 25.7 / 23.7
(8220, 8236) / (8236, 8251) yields 0.1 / 25.5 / 25.7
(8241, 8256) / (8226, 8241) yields 1.9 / 24.9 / 25.7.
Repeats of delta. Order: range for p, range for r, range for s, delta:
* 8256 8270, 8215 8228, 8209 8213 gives -2474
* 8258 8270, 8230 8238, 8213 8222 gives -1018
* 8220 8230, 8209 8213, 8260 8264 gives -1496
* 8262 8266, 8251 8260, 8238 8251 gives 1192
